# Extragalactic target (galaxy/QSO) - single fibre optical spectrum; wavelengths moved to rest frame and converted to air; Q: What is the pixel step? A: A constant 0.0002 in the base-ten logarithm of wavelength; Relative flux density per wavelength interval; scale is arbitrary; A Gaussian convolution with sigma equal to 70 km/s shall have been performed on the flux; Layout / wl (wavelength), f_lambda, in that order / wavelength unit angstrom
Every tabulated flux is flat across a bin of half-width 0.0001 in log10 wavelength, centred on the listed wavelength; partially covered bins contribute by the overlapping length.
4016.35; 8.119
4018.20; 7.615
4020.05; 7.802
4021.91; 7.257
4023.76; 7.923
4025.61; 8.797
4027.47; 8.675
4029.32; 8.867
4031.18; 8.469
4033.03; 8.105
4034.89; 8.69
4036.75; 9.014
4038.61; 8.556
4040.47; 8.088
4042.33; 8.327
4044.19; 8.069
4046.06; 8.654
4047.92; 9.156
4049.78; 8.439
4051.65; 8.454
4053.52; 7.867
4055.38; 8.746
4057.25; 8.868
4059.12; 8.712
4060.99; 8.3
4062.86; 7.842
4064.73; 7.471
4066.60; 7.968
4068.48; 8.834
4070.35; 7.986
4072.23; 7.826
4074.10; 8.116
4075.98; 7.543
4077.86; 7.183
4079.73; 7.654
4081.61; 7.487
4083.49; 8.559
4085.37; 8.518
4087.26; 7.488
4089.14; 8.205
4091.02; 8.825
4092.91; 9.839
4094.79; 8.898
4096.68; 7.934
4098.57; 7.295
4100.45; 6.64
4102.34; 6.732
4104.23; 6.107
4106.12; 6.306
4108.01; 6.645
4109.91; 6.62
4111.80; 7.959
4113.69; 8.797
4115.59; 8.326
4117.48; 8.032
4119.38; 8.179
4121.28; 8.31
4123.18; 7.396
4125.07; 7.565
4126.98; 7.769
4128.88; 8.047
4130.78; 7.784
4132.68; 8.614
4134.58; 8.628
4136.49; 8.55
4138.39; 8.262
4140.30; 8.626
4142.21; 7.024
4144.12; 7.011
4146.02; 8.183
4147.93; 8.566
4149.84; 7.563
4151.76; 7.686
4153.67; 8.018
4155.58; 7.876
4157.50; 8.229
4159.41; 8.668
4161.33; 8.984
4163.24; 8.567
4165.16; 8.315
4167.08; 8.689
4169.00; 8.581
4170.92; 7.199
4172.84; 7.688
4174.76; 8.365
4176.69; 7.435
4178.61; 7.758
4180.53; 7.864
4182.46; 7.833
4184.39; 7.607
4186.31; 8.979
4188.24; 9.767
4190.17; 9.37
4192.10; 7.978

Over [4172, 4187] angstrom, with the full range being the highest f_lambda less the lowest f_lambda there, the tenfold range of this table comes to 15.4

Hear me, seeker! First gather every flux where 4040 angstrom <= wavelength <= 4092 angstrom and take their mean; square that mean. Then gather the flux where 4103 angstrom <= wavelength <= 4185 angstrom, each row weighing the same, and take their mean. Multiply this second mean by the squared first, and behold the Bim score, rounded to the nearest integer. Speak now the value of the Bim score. 530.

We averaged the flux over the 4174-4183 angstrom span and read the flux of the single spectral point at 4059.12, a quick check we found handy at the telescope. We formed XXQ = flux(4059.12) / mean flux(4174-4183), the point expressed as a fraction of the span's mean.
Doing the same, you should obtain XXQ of 1.11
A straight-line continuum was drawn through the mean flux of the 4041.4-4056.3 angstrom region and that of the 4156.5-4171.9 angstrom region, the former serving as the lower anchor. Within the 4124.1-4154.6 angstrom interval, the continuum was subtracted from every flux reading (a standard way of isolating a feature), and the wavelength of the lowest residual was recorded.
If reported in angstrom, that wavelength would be 4144.12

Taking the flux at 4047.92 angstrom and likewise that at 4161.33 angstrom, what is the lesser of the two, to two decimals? 8.98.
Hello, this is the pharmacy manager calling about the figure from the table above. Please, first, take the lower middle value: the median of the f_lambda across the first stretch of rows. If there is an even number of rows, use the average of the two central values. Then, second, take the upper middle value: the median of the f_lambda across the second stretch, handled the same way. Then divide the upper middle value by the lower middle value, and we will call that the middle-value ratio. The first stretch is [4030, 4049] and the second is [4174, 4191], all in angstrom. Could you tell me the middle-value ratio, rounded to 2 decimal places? 0.92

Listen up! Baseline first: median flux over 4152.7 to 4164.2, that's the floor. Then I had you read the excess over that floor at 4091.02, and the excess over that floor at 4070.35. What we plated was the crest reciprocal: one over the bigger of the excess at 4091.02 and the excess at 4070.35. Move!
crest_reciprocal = 2.3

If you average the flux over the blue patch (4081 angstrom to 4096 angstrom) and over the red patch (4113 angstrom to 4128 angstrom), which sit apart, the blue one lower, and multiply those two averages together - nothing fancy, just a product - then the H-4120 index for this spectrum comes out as 68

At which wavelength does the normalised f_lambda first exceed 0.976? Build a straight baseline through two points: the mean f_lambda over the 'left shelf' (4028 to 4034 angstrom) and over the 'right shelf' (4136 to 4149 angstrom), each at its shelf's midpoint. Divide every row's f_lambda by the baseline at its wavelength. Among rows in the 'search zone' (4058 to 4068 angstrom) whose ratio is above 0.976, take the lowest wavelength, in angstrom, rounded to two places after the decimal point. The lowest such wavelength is 4059.12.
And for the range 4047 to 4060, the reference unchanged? 4047.92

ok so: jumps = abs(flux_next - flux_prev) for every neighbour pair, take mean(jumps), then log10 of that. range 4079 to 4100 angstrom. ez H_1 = -0.14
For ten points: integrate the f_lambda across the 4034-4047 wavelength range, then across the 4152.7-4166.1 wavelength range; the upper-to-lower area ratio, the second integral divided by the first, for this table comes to 1.02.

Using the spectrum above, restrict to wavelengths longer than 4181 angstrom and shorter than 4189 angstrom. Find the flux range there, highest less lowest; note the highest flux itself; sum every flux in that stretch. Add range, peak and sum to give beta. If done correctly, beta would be 46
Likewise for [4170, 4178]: 40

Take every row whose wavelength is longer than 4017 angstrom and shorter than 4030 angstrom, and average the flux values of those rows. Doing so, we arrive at 8.1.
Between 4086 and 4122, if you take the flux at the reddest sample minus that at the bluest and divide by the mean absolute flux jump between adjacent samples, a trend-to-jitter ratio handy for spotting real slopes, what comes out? 1.5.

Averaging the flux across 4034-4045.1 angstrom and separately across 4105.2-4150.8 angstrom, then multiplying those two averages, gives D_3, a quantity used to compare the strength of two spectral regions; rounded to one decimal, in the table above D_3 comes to 66.5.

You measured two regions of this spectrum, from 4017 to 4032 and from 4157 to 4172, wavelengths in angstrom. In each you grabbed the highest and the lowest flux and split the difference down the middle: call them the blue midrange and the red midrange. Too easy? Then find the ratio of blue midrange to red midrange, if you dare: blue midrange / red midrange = 1.00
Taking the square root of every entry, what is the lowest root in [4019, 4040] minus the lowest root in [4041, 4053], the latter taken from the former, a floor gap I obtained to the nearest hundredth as -0.15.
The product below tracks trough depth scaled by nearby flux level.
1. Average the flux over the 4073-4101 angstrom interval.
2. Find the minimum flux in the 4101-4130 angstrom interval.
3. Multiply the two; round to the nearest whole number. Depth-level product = 49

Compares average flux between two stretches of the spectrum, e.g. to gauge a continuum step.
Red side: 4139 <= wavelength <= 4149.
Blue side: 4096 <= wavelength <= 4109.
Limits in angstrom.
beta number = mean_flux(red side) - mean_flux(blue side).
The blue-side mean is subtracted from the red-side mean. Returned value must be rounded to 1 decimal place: 1.1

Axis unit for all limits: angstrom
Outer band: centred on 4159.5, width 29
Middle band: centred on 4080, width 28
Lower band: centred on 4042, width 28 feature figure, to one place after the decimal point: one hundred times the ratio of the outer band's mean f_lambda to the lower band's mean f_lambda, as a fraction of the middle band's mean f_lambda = 11.8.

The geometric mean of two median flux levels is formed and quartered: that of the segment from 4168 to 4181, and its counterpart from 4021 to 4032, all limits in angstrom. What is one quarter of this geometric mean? 2.04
